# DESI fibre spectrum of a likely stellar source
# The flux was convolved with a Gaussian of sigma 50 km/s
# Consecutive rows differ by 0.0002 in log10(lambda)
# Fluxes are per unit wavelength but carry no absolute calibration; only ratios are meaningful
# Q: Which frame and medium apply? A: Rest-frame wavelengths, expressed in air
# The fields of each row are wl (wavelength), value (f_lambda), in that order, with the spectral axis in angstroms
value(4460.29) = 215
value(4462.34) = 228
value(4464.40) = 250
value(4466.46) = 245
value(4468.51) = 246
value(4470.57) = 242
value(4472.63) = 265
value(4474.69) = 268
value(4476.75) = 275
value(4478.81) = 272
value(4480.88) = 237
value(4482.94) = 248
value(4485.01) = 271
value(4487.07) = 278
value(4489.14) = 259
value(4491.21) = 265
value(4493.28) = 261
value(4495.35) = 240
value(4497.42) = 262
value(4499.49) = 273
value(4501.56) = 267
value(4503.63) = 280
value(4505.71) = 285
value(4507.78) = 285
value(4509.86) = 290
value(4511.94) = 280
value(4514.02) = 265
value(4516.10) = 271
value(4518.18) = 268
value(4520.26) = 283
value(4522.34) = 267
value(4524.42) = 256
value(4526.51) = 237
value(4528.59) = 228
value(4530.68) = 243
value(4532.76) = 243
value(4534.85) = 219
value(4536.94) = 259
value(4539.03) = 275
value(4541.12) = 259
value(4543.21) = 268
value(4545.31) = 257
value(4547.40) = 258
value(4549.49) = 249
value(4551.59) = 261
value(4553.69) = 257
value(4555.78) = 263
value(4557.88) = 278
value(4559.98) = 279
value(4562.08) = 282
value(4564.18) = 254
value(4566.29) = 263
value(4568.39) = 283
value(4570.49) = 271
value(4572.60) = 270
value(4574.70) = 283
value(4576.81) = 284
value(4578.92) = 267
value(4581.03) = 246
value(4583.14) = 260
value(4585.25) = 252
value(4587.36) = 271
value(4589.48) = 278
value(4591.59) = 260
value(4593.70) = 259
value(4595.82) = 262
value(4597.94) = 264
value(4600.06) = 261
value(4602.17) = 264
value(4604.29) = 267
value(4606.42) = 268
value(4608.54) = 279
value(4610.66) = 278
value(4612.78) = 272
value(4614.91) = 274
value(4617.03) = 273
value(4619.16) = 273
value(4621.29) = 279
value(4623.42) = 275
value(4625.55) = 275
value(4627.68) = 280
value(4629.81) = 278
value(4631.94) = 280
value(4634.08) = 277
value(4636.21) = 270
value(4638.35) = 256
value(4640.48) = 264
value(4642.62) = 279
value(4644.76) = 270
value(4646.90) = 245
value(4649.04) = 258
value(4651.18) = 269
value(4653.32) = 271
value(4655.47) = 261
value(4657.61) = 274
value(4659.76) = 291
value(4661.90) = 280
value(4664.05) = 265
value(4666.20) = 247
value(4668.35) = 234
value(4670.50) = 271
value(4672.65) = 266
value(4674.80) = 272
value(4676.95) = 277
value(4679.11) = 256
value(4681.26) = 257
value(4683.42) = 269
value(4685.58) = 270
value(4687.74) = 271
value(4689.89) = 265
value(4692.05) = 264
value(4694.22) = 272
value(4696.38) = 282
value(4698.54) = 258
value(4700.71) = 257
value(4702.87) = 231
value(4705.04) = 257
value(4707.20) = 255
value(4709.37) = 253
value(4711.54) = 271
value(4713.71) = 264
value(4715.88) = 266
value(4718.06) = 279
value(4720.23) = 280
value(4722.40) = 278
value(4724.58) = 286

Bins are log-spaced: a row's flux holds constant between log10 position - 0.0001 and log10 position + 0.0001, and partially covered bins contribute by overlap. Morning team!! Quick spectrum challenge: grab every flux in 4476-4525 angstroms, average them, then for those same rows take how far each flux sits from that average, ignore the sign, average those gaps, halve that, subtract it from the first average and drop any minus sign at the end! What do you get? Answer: 263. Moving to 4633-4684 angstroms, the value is 261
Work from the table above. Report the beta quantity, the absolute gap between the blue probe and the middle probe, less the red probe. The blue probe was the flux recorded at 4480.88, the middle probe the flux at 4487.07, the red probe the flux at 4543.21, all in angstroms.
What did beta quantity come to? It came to -227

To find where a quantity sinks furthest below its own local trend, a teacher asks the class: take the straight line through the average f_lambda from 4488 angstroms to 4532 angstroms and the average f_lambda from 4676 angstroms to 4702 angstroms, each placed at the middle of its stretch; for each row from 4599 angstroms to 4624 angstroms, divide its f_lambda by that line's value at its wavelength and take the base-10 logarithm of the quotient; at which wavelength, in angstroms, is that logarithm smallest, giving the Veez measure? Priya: 4600.06 angstroms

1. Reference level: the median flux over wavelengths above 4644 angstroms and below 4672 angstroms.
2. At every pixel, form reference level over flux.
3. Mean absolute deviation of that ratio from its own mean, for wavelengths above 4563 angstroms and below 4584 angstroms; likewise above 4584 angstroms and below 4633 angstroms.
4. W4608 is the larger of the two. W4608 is 0.038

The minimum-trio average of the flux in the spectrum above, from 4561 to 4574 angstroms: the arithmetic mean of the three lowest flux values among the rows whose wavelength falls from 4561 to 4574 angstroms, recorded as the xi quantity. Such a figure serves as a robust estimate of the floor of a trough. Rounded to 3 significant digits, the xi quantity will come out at 262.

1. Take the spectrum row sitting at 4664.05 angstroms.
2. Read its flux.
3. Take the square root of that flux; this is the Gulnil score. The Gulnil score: 16.3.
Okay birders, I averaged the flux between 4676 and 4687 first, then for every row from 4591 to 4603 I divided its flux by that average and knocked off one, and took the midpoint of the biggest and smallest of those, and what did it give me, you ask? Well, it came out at -0.02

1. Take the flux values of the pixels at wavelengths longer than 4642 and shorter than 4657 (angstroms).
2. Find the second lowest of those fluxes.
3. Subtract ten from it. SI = 248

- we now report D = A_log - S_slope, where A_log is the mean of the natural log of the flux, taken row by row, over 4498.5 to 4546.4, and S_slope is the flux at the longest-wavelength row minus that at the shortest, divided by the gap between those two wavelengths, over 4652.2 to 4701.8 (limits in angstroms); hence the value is 5.87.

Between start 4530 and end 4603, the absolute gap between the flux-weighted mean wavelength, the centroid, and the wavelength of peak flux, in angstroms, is 10.1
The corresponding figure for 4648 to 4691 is 9.7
